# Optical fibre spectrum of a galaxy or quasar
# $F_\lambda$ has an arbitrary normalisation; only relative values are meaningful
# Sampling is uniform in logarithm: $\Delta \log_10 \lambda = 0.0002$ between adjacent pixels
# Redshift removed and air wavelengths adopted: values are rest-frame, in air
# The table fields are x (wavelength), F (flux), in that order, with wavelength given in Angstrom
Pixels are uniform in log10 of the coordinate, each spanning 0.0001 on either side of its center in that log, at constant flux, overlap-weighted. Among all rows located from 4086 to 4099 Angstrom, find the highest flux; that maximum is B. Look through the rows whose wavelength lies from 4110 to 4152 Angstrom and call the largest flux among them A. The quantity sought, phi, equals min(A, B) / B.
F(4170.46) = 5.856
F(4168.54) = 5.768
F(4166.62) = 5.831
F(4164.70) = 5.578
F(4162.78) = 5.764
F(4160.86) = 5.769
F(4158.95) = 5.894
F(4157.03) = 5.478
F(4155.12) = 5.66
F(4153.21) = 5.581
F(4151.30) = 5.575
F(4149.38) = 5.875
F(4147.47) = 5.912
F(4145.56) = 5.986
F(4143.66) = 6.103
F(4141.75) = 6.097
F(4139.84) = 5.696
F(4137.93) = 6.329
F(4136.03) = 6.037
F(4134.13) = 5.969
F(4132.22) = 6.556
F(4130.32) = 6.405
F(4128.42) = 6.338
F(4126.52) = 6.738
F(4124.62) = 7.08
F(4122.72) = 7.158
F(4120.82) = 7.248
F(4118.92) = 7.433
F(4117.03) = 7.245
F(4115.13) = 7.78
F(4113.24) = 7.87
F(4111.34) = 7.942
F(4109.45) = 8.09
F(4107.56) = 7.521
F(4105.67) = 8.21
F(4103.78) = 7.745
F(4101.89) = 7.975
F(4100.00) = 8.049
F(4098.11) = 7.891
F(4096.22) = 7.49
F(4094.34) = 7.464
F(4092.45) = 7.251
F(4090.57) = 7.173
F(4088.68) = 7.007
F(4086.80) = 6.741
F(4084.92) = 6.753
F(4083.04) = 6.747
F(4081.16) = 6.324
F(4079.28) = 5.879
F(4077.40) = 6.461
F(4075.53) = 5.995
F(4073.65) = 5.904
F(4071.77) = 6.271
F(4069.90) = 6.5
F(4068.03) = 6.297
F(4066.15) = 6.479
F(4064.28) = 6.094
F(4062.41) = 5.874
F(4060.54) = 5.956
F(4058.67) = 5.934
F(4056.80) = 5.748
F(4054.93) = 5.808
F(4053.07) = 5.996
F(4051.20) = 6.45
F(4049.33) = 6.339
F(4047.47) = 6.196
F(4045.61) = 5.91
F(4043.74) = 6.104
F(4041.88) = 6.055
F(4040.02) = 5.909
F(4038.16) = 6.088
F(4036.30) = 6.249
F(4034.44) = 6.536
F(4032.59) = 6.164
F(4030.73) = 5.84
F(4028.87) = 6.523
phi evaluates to 1.00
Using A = 7.942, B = 7.891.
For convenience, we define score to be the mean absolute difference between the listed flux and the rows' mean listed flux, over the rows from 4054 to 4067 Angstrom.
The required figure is 0.17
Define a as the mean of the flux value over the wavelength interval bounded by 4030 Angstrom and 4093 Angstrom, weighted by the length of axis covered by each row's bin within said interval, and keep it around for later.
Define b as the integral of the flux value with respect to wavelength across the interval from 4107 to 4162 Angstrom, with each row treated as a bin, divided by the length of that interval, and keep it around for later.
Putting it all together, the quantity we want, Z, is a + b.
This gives 12.78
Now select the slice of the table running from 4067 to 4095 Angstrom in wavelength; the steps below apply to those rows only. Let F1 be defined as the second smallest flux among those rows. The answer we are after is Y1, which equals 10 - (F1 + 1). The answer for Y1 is 3.10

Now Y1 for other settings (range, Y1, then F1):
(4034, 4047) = 3.09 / 5.91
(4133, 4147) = 3.03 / 5.969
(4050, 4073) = 3.19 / 5.808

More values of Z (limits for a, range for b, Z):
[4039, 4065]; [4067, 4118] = 13.16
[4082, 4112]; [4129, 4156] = 13.49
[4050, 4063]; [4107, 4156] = 12.59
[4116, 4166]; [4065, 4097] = 12.83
